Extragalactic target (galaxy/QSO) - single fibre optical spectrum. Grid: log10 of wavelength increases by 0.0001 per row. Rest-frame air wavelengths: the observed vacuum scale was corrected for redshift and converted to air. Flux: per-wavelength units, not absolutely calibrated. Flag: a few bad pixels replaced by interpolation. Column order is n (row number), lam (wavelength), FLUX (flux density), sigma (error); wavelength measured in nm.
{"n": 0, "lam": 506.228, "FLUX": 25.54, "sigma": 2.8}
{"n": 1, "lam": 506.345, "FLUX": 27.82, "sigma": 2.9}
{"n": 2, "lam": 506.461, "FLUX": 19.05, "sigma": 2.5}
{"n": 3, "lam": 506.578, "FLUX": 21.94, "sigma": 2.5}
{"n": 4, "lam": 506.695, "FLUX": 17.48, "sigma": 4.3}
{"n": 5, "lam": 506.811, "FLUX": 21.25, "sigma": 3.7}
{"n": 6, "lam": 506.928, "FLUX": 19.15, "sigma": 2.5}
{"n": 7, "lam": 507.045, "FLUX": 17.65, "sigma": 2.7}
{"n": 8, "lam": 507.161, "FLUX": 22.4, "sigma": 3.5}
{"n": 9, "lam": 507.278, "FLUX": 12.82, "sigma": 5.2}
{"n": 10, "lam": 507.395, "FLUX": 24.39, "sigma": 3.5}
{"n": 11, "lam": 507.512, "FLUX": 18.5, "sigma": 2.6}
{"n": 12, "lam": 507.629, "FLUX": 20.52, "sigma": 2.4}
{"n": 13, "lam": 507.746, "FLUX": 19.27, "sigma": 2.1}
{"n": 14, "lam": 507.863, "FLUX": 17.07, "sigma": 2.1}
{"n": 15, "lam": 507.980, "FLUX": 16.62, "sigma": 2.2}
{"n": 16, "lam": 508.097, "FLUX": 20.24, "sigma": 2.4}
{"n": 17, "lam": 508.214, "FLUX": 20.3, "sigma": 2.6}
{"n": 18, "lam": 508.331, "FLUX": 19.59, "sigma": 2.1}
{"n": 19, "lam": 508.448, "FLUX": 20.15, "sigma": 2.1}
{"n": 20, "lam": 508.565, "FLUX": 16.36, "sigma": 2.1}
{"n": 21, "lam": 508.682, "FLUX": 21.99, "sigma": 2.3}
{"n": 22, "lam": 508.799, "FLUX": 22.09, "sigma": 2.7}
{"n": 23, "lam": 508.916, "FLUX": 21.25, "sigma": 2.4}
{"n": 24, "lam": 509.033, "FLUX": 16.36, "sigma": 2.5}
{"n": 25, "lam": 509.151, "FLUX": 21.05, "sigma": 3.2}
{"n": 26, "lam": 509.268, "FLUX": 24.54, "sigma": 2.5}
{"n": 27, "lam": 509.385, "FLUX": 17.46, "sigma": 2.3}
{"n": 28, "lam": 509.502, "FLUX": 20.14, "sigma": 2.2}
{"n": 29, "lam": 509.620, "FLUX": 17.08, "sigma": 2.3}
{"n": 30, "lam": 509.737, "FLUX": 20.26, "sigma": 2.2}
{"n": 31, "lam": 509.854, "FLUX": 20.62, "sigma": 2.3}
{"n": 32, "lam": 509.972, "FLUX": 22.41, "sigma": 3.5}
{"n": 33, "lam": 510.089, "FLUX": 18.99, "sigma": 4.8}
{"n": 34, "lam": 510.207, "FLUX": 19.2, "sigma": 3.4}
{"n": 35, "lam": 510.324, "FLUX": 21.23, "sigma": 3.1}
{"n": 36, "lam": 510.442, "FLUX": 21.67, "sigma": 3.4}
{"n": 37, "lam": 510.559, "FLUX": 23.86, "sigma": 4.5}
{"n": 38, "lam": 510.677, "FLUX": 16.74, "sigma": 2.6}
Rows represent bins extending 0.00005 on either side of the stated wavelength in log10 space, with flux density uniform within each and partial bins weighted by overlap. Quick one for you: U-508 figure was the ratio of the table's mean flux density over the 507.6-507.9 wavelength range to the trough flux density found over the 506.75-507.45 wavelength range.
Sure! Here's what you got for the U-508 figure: 1.48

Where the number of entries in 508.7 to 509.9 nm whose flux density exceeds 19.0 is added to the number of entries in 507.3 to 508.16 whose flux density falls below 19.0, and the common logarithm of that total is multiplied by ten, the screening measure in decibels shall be 10.0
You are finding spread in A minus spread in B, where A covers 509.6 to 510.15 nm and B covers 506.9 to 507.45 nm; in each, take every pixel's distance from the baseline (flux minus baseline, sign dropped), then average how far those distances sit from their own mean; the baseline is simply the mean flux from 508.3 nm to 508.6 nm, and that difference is -1.3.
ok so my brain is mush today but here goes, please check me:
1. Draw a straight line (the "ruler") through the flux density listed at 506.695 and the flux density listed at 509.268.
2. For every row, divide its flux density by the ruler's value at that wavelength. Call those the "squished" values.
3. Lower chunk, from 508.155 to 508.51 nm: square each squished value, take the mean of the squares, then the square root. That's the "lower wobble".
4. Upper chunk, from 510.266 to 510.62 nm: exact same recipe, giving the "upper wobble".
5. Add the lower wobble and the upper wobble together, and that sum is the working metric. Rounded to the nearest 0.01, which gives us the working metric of 1.71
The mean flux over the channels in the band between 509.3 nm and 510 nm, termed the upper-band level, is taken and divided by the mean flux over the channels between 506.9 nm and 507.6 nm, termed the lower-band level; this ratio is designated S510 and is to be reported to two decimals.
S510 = 1.03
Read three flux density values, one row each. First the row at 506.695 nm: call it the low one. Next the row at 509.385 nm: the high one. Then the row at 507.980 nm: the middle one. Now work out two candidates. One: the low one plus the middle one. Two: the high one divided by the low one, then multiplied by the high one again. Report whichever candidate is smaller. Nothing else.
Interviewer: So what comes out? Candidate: 17.4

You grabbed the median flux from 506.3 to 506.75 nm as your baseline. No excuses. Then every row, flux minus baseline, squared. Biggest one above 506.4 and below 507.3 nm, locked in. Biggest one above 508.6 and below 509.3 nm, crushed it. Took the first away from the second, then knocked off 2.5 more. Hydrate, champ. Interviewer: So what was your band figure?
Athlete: -44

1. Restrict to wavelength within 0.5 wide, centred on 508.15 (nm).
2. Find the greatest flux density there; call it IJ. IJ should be 20.3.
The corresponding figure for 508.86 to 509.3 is 24.54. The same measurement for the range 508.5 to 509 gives 22.09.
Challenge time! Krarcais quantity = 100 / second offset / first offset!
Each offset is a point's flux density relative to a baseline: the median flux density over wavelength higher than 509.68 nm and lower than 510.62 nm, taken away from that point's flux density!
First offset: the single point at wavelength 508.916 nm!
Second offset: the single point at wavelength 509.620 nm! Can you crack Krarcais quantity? -80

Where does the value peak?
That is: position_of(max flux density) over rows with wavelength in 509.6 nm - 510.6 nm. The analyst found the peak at 510.559 nm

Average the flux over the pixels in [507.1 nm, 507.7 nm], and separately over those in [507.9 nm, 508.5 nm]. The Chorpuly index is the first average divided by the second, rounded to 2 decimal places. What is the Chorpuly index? 1.02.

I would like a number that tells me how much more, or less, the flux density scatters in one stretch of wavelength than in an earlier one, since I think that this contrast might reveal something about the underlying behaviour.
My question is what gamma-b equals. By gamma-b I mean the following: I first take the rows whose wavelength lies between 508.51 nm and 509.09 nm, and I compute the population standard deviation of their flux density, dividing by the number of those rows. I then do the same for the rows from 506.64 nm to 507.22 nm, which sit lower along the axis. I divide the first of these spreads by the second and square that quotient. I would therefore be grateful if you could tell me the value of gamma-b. 1.9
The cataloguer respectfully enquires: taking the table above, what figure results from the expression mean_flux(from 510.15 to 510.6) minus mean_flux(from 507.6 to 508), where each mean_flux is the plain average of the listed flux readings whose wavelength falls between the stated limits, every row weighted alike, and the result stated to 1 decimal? 3.1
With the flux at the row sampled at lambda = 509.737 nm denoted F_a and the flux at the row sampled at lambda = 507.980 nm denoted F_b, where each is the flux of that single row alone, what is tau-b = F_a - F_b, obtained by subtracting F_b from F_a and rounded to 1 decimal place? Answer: 3.6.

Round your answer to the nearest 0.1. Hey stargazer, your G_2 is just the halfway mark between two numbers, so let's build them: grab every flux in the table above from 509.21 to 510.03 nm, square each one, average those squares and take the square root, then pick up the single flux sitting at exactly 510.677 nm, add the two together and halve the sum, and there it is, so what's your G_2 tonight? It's 18.6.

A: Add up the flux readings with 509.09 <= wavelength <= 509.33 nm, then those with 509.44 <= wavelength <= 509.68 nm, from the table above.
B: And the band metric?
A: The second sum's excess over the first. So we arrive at -8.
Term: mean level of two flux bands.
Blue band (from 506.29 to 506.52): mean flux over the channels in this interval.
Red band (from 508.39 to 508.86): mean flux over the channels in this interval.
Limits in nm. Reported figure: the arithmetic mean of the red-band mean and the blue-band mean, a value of 21.8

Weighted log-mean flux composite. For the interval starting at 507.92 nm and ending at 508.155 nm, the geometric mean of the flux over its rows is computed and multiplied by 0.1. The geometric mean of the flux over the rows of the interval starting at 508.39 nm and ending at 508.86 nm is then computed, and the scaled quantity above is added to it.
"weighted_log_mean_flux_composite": 21.84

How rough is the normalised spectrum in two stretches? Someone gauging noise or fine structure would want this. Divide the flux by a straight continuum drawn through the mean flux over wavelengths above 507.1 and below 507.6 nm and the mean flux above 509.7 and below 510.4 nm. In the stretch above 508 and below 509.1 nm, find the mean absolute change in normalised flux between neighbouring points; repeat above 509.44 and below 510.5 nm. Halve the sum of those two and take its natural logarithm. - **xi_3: -2.35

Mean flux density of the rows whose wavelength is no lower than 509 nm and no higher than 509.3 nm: 20.6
